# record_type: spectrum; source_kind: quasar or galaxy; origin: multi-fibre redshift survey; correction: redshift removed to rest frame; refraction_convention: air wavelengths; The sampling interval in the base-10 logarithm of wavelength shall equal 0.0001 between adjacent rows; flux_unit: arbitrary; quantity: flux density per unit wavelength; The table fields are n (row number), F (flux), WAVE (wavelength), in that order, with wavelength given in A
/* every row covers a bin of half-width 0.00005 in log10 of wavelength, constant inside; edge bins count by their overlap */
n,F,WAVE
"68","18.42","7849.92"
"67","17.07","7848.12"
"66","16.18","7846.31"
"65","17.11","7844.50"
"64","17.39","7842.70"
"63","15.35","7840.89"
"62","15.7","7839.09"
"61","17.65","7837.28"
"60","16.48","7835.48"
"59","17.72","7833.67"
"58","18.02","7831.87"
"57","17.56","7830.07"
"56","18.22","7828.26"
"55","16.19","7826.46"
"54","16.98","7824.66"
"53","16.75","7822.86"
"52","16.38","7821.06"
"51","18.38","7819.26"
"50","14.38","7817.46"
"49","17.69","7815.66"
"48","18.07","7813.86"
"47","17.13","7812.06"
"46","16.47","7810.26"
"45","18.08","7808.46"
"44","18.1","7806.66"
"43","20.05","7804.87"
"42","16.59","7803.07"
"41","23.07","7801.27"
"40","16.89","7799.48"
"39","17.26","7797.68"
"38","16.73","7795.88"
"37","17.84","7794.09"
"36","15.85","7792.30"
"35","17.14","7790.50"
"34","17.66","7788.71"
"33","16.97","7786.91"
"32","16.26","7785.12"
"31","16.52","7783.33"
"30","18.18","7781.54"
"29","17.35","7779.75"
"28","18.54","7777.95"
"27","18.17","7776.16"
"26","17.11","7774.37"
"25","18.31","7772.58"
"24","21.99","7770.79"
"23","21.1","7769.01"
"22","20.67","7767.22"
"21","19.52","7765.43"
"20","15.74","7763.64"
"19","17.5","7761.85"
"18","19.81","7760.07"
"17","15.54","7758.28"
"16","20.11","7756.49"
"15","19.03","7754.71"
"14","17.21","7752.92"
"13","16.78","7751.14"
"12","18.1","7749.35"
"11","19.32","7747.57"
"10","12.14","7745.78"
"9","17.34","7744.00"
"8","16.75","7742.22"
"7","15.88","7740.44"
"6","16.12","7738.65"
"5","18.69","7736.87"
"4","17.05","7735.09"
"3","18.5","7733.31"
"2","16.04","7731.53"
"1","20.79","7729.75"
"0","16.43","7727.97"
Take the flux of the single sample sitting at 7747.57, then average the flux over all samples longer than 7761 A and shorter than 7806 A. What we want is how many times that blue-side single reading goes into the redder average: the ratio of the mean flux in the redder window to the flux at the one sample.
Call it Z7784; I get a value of 0.94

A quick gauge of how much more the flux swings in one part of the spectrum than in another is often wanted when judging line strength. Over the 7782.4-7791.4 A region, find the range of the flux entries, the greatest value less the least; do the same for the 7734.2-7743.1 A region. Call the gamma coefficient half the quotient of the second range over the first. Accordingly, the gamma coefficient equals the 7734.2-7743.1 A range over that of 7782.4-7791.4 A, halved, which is 1.0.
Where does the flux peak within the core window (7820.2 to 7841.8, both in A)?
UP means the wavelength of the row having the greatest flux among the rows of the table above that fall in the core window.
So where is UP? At 7828.26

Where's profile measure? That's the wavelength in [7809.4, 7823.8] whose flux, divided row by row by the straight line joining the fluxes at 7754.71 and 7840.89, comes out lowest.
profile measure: 7817.46 A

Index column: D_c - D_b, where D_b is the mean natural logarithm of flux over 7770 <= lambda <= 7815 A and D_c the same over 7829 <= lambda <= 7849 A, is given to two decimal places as -0.05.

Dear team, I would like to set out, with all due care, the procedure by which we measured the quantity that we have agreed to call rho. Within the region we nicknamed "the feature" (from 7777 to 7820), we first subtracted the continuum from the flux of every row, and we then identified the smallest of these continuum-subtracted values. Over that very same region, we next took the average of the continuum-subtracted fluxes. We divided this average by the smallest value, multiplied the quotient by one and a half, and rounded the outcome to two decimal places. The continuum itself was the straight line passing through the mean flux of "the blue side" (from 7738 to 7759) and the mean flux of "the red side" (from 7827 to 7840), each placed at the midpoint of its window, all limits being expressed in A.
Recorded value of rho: -0.18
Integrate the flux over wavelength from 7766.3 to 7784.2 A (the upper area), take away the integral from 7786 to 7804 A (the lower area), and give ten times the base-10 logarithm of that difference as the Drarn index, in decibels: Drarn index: 13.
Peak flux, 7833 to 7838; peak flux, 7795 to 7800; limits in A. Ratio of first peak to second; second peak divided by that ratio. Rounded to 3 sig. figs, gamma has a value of 16.8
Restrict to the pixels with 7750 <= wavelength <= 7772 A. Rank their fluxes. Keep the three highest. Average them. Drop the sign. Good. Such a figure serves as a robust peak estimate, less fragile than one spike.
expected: 21.3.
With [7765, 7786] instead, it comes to 21.3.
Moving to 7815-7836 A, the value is 18.2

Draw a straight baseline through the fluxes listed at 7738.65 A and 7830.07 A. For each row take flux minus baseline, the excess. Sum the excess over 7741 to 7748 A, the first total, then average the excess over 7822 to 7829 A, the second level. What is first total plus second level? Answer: 0.2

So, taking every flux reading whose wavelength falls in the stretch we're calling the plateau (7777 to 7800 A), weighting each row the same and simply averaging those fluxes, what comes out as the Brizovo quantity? 17.2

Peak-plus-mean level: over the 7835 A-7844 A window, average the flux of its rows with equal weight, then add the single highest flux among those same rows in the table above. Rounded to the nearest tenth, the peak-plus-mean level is 34.2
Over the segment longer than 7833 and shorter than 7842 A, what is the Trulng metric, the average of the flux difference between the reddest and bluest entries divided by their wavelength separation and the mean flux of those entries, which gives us 8.1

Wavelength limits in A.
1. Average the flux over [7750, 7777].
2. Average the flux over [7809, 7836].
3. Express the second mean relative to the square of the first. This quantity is 0.0496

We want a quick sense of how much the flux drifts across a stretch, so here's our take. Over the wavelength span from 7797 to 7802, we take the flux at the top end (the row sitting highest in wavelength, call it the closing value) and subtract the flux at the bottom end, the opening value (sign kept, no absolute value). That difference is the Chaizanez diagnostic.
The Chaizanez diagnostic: 6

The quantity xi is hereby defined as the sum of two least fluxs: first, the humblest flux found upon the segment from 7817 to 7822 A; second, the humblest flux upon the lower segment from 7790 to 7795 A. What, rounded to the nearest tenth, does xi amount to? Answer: 30.2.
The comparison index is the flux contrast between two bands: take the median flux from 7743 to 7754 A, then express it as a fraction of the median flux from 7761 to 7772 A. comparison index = 0.86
